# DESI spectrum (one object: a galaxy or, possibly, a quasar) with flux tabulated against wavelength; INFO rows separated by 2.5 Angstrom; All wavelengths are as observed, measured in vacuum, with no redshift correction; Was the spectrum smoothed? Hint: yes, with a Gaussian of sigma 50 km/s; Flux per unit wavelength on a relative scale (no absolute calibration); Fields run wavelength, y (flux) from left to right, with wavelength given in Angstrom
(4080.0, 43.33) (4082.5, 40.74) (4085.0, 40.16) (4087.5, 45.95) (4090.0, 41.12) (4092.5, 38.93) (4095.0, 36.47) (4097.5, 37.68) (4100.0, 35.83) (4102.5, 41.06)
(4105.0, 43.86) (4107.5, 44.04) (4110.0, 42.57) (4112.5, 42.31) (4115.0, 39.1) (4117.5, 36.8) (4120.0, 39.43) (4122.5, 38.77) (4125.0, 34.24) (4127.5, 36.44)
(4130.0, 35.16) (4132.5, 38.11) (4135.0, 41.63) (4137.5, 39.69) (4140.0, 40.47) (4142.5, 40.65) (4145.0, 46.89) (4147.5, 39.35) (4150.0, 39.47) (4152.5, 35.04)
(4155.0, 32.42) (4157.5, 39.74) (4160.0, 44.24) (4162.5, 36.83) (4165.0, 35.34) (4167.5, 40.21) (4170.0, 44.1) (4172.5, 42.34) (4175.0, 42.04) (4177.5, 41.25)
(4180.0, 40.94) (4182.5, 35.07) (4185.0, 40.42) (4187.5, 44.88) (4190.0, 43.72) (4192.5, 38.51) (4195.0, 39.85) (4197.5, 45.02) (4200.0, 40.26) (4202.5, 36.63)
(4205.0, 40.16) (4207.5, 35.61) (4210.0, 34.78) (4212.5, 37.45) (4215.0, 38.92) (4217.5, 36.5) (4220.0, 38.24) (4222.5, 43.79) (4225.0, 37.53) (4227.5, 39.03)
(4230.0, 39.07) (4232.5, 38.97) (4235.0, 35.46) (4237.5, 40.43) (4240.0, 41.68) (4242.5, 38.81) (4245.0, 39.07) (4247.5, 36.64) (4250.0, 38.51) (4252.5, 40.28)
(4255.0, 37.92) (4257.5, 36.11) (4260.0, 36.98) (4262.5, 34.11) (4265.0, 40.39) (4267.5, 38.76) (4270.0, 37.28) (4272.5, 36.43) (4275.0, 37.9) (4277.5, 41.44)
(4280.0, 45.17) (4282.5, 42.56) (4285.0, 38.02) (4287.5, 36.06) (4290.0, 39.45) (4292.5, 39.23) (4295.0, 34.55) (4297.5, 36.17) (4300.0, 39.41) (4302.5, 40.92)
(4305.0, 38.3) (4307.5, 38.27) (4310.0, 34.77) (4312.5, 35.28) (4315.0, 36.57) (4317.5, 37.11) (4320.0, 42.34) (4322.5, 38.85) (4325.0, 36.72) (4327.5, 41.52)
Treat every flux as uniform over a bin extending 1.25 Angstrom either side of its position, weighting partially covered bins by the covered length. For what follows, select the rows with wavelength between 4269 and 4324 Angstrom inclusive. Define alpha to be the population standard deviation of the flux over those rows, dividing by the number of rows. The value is 2.66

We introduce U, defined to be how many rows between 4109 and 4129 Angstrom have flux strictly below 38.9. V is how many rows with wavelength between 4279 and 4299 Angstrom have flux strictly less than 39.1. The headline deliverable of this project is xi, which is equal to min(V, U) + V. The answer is 8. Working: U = 4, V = 4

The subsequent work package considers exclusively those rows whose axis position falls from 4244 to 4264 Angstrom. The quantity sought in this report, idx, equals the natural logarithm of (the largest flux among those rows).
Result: 3.70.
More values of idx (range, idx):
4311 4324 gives 3.75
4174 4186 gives 3.74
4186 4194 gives 3.80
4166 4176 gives 3.79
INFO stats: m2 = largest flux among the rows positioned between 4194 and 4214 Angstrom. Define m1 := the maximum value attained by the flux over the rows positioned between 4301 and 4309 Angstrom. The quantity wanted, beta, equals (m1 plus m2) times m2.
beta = 3869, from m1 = 40.92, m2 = 45.02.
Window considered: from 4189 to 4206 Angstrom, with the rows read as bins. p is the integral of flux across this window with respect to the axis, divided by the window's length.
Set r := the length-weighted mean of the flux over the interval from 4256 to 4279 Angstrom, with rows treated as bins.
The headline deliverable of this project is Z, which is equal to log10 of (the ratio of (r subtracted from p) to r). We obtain -1.1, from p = 40.6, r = 37.8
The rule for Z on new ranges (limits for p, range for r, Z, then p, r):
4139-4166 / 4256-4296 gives -1.7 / 39.2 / 38.4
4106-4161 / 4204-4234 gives -1.5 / 39.4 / 38.3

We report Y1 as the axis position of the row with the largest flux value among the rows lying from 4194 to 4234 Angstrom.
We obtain 4197.5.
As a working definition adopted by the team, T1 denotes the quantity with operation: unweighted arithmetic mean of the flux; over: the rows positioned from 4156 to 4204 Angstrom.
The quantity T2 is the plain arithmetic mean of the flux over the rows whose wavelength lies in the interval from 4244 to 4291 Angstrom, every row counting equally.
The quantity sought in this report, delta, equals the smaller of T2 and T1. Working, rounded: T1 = 40.6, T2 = 38.6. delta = 38.6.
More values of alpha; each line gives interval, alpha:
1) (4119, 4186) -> 3.32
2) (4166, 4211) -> 3.11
